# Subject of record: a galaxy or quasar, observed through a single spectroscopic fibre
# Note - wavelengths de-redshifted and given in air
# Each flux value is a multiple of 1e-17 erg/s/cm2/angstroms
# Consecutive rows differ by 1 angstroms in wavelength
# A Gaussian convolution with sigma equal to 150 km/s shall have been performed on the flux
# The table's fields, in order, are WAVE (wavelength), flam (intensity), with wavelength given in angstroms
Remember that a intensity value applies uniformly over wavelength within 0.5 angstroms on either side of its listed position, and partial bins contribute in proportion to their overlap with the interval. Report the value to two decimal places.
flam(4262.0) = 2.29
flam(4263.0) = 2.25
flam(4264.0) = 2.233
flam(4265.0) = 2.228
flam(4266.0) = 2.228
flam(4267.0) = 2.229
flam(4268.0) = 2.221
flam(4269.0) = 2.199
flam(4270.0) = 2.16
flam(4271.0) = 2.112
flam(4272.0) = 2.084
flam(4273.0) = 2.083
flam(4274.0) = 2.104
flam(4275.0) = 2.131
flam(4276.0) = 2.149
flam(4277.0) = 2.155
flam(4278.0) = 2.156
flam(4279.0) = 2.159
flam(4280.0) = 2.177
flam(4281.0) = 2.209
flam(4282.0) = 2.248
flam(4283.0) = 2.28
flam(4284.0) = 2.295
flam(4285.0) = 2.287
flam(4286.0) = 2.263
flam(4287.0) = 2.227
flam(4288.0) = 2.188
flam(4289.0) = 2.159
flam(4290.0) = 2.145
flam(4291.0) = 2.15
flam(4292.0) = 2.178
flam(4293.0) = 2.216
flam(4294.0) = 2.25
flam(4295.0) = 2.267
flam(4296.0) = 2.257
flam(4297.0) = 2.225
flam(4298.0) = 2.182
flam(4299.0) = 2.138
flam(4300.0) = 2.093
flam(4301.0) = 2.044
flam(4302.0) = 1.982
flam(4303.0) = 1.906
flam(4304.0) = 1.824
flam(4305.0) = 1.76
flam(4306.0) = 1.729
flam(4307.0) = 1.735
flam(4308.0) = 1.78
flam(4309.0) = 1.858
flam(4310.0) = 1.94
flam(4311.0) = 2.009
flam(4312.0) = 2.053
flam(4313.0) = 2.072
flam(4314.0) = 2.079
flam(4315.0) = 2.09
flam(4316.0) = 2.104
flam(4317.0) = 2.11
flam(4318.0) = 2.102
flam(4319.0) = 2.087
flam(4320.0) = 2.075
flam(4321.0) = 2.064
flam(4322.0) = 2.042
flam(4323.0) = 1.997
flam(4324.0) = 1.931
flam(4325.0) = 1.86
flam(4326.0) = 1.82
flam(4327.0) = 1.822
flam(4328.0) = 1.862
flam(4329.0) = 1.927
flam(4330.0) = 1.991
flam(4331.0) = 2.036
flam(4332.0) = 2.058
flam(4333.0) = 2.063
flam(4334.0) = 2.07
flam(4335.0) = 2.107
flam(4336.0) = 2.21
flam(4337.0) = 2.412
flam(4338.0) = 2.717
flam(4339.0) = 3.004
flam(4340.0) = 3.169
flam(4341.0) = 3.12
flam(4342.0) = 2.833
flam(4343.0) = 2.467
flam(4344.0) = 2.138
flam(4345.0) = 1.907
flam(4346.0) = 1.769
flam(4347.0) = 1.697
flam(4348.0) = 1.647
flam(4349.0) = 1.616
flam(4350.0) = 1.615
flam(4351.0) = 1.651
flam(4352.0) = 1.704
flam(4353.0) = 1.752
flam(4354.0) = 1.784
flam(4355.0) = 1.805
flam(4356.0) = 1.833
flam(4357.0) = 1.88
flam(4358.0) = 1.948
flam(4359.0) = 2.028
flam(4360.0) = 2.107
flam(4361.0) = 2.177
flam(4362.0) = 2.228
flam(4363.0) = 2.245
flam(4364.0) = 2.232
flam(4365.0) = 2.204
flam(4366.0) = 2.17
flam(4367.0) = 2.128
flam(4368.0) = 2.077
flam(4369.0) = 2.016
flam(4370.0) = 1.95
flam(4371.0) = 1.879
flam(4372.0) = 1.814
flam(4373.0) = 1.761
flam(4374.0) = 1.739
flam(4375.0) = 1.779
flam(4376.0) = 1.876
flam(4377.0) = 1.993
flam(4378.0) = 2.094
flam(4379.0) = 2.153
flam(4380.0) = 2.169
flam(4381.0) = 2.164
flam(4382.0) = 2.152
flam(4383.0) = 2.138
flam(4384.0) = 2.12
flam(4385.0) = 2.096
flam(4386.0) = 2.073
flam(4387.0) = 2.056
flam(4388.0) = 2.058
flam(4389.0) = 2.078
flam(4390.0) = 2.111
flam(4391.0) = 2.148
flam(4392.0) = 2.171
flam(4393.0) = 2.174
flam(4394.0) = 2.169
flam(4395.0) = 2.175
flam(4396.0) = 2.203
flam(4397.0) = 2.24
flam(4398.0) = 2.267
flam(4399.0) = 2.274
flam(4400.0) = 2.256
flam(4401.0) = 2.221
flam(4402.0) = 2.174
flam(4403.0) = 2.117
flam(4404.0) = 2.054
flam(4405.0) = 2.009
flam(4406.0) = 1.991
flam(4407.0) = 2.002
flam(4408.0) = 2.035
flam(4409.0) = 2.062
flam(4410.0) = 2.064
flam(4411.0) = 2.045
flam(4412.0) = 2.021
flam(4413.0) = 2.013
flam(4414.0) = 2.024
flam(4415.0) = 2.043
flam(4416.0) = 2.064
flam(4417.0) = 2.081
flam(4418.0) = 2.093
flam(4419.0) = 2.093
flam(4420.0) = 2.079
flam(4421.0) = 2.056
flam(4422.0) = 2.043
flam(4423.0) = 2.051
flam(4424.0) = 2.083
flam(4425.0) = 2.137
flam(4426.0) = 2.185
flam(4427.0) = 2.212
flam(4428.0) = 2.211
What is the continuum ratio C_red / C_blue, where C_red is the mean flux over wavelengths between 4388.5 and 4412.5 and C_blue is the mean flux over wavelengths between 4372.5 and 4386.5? 1.05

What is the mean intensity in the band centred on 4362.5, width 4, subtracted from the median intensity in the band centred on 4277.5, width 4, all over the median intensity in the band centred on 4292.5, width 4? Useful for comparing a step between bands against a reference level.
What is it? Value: -0.03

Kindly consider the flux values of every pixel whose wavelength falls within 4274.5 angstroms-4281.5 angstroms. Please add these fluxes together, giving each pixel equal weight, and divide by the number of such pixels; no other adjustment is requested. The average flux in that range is 2.16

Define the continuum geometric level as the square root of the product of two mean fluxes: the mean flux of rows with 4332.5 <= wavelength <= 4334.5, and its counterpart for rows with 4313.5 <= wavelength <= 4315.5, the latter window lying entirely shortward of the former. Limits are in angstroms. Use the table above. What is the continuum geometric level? 2.08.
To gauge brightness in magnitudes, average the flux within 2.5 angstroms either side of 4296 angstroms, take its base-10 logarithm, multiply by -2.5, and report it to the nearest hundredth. -0.87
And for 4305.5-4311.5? -0.66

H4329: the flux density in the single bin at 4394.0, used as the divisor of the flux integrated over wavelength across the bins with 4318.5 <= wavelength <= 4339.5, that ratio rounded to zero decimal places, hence 20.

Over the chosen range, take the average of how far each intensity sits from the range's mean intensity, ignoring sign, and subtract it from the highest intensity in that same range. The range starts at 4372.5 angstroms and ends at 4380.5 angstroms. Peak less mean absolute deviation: 2.01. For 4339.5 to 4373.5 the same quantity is 2.89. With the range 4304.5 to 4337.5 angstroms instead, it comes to 2.30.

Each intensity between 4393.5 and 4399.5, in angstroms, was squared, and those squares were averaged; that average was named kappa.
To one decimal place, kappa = 4.9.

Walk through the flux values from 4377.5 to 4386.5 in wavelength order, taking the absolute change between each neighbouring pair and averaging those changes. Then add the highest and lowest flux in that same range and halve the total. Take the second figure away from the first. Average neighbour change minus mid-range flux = -2.10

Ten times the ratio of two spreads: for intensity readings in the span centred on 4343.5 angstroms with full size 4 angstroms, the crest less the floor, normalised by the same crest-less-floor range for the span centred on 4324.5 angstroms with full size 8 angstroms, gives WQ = 38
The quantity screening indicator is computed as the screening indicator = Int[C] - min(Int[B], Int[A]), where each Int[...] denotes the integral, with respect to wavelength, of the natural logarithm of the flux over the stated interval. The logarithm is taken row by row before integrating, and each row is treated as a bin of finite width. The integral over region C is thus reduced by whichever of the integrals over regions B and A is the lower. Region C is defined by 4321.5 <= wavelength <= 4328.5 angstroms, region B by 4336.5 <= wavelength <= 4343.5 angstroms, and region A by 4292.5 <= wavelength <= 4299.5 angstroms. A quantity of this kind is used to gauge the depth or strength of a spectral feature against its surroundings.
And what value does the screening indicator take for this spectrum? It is -1.1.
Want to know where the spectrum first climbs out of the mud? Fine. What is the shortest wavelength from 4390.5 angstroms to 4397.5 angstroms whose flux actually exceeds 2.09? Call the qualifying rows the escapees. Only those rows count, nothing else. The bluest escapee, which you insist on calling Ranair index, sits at 4391.0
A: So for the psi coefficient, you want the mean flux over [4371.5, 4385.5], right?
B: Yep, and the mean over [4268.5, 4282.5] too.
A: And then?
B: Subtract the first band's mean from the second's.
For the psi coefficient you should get 0.15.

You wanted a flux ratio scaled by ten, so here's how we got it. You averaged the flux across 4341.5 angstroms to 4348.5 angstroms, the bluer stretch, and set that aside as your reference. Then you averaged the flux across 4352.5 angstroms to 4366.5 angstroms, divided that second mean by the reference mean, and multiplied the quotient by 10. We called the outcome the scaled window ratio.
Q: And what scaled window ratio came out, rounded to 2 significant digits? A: 9.8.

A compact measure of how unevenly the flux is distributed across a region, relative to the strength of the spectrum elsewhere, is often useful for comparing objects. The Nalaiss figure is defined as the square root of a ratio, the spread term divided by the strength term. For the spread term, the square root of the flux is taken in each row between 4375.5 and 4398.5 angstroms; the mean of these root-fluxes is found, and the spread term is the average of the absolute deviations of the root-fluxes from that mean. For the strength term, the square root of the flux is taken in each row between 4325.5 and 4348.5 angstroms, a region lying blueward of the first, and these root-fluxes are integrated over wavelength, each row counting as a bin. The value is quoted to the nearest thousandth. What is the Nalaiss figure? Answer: 0.025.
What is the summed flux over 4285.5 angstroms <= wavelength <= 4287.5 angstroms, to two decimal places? 4.49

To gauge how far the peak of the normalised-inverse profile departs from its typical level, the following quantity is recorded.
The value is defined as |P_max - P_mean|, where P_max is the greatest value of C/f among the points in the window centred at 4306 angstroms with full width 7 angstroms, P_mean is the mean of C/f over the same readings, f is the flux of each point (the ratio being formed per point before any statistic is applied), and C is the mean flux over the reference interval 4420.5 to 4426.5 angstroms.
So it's 0.046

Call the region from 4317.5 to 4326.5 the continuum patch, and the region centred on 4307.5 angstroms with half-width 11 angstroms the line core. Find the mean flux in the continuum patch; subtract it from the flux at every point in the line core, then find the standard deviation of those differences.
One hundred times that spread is 15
